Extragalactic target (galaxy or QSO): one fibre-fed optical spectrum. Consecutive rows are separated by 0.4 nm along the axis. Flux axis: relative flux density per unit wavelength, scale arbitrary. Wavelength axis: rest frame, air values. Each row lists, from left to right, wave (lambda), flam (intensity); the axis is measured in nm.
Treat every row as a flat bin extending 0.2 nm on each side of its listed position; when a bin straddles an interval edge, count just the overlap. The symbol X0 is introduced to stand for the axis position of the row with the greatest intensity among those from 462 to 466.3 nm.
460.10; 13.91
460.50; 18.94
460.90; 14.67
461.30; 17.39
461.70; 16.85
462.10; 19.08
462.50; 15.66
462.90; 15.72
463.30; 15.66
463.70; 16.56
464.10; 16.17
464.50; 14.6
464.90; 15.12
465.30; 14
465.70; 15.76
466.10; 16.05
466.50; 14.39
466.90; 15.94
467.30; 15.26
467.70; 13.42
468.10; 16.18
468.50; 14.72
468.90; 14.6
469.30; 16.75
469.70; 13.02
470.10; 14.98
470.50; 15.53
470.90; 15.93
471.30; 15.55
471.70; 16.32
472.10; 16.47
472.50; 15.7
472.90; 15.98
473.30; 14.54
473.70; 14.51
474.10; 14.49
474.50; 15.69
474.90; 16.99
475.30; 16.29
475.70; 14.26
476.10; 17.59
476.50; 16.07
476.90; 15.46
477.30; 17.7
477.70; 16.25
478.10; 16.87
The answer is 462.10 nm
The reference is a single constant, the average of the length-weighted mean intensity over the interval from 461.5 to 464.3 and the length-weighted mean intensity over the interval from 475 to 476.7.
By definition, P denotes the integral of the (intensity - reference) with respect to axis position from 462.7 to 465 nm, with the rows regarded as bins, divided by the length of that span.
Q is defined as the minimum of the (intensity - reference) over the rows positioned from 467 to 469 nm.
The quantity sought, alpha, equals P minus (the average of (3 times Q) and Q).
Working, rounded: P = -0.7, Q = -2.9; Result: 5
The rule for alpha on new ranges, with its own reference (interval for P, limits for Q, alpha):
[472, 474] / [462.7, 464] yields 0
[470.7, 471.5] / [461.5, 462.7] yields 1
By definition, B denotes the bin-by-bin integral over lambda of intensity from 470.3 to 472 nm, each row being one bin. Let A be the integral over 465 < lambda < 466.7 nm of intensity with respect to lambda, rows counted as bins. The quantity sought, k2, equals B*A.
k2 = 690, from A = 25.6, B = 27.0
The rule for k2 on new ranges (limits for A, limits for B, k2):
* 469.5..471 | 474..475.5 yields 531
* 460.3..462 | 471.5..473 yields 703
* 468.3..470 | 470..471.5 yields 586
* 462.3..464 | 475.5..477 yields 644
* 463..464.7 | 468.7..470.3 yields 635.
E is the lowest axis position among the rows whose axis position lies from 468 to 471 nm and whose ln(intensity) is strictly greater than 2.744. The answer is 468.10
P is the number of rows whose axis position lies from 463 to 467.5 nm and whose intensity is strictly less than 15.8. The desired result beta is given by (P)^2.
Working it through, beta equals 49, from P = 7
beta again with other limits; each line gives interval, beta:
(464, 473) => 196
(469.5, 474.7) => 81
